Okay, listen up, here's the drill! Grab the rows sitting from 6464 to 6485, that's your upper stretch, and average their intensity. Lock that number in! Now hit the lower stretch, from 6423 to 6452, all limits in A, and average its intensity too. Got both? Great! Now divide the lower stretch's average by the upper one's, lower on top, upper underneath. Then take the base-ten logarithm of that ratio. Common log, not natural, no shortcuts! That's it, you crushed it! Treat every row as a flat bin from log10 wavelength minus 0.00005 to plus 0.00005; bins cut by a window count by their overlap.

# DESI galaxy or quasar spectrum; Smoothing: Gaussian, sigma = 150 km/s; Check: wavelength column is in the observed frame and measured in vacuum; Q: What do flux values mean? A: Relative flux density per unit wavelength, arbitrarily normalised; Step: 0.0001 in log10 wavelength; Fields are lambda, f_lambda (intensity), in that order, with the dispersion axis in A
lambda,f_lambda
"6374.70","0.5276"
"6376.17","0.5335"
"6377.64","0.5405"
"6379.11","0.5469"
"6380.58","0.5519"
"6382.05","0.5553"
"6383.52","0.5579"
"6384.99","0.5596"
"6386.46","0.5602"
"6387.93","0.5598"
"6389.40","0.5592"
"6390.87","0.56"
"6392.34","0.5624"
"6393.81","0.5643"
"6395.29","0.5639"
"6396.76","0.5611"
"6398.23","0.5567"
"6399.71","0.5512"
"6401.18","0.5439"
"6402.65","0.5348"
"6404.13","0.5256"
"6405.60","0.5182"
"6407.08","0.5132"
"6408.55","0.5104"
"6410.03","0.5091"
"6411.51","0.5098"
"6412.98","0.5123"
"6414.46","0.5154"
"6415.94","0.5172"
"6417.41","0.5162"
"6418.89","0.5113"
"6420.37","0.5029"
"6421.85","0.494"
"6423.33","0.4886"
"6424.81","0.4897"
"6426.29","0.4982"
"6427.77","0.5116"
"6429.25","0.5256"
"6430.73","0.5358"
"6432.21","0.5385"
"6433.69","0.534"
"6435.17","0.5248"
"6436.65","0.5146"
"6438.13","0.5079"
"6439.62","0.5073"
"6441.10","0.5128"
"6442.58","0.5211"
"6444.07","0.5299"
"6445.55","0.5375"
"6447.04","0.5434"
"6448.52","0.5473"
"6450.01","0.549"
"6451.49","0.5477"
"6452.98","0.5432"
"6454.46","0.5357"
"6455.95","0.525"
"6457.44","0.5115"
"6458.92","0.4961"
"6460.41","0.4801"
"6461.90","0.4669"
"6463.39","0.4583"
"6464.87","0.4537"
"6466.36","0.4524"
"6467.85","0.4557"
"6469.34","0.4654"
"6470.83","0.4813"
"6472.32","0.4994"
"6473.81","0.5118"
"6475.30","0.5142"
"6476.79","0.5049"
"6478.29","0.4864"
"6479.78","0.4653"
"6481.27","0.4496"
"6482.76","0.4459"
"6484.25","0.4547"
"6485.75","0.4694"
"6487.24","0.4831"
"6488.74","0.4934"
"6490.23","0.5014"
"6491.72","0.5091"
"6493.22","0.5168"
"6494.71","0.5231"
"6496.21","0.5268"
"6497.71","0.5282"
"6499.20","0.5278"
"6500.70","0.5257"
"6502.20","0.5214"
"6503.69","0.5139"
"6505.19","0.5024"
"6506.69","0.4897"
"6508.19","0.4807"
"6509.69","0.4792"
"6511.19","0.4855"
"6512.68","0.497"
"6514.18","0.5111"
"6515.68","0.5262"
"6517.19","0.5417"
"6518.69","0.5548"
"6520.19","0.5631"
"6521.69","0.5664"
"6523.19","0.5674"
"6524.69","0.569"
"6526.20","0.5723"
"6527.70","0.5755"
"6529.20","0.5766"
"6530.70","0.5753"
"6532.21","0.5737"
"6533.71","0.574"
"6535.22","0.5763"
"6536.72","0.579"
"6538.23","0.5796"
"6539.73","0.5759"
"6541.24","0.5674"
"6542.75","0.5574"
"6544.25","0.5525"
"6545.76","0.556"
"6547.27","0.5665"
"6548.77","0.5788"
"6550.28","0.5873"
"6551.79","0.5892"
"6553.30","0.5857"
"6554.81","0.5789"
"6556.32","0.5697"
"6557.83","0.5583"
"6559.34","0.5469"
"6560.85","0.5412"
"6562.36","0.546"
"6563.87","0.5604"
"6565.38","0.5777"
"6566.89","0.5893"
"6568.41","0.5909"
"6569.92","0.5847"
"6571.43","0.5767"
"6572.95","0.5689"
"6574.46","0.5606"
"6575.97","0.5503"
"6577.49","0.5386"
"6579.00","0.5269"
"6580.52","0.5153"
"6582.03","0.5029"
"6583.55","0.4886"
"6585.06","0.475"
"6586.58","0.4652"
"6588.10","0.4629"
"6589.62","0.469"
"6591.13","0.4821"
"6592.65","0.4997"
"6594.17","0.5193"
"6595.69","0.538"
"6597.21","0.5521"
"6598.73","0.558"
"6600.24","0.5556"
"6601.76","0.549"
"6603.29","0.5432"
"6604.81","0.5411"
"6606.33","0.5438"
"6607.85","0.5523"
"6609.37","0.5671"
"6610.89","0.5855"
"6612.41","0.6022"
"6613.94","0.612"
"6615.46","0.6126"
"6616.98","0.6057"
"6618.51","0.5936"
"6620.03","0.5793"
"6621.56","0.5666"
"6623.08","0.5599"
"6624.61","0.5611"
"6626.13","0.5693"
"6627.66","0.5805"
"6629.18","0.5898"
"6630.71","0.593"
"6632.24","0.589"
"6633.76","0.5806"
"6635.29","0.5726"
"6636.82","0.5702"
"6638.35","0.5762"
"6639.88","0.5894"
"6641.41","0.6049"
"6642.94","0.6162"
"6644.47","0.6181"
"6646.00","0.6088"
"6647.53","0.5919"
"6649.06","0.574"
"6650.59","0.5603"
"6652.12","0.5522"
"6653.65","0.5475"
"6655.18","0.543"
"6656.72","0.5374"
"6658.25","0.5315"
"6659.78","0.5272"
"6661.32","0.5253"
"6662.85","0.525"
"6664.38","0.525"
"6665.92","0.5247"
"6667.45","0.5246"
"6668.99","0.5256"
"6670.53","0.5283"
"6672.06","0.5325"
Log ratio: 0.043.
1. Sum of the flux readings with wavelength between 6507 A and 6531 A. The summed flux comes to 8.6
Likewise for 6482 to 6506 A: 8.0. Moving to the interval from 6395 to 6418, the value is 8.5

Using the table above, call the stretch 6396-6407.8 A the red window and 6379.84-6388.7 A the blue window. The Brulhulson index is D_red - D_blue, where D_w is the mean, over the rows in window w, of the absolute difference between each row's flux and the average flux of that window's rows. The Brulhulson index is 0.013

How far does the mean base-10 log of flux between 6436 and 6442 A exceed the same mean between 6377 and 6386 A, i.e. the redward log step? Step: -0.034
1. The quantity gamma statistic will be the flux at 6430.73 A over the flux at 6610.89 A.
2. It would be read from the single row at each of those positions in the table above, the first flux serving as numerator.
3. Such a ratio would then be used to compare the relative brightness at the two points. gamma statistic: 0.92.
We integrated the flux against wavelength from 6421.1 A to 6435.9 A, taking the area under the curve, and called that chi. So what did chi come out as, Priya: 7.61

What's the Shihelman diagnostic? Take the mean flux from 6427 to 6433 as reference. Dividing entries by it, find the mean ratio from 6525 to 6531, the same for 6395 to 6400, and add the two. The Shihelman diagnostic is 2.15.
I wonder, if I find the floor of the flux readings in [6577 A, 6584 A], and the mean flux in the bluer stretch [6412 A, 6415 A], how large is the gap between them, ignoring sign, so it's 0.025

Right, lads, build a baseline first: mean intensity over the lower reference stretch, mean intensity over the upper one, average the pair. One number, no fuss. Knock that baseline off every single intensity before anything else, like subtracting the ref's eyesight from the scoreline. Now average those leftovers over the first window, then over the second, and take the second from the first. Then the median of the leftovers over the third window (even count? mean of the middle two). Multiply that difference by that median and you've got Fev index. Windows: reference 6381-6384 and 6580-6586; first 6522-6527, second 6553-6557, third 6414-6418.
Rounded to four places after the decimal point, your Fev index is 0.0001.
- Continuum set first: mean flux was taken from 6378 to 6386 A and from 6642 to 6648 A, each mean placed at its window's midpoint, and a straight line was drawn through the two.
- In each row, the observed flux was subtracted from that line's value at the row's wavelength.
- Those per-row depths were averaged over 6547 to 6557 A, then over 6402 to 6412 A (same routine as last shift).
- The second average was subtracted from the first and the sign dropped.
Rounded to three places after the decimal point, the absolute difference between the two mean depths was 0.032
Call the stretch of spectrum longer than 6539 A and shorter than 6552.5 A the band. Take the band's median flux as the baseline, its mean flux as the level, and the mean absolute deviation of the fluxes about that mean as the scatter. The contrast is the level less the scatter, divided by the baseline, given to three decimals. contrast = 0.985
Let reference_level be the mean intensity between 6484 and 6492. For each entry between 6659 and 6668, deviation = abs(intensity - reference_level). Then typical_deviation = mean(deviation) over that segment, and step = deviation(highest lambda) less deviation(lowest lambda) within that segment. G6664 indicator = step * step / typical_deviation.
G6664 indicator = 0.000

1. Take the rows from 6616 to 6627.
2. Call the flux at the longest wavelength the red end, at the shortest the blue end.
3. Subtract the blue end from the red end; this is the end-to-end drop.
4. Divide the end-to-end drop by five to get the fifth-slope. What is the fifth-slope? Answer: -0.0073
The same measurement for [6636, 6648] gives 0.0043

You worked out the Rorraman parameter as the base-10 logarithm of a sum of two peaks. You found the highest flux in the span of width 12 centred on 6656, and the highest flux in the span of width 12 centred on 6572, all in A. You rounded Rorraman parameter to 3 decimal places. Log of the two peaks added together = 0.061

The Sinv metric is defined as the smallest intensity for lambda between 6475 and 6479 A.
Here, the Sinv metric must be 0.4864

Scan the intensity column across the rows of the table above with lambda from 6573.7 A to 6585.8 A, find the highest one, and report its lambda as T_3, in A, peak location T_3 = 6574.46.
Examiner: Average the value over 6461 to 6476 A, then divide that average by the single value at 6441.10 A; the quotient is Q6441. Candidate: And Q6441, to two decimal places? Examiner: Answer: 0.93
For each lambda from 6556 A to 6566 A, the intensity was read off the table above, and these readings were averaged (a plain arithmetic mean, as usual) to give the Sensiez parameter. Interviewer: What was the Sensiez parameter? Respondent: 0.557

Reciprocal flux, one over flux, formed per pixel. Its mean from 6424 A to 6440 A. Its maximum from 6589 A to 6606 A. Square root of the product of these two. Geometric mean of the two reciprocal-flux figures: 2.03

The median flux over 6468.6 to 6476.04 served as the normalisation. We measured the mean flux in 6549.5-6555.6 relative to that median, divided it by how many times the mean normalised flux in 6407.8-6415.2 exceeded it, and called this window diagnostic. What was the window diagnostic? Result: 1.34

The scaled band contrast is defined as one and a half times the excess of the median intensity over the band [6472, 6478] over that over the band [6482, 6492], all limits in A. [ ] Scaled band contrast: 0.04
